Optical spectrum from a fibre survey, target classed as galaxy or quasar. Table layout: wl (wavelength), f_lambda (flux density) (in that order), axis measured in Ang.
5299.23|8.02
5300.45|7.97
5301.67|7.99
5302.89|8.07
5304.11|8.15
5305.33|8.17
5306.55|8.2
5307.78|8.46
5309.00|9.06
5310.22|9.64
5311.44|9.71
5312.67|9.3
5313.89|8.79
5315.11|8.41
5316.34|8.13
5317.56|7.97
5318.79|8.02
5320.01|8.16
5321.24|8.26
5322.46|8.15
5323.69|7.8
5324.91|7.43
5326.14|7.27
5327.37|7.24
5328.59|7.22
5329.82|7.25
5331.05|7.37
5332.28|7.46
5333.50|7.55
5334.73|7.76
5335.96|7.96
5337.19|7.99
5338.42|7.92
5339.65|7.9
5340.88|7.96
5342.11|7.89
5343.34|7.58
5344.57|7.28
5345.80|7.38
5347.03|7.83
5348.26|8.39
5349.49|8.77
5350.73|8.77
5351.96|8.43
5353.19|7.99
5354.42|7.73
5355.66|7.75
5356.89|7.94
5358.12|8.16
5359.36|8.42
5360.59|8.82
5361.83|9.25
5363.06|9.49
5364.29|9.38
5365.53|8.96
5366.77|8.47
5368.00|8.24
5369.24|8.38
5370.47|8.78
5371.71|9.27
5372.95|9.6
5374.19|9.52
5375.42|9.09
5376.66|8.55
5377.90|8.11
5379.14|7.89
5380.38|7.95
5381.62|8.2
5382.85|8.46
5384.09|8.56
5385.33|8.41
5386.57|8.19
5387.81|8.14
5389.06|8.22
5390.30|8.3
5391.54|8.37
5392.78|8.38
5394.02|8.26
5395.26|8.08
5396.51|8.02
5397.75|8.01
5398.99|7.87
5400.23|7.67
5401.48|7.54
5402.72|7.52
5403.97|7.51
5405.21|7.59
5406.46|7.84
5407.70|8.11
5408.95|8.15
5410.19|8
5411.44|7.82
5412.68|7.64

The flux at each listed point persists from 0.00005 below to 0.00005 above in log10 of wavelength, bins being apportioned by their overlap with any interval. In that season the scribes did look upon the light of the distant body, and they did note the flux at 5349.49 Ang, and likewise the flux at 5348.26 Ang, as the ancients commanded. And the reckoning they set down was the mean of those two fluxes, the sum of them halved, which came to 8.6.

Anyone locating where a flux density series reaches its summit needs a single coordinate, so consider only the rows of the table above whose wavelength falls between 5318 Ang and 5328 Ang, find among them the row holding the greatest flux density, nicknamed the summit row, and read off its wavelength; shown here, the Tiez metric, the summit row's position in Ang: 5321.24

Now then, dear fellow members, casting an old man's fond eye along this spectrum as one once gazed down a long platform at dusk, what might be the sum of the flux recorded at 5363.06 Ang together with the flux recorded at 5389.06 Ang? 17.7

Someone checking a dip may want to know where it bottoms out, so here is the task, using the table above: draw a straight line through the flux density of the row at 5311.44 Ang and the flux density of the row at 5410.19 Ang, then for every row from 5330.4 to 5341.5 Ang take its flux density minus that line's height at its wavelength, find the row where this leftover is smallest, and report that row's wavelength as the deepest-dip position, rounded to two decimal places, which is 5331.05 Ang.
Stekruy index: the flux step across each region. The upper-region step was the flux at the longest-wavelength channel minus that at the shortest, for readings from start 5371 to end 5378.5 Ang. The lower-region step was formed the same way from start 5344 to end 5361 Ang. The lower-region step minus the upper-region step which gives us 2.7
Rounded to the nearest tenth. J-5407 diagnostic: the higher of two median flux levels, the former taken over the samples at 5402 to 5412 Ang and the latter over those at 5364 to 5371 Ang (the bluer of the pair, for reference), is 8.6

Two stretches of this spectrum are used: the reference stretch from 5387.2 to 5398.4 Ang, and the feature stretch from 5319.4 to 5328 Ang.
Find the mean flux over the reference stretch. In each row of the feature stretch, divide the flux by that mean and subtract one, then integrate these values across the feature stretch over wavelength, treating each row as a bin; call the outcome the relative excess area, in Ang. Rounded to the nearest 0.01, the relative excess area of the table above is -0.46 Ang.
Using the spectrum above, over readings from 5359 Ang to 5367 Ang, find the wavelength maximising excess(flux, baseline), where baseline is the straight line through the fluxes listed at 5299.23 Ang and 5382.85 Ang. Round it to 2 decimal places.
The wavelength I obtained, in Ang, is 5363.06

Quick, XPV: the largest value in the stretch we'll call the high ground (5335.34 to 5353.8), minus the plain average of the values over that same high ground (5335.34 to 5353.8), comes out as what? 0.8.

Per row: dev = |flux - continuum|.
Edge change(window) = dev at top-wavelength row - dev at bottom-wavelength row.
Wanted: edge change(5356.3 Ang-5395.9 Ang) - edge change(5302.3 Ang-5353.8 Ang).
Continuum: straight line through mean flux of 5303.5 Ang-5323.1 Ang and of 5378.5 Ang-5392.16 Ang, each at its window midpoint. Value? -0.17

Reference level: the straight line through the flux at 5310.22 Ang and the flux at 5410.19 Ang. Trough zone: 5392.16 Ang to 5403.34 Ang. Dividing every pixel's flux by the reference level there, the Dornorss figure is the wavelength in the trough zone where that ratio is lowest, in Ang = 5402.72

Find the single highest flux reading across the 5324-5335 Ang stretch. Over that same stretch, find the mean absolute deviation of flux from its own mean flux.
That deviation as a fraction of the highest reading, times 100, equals 1.8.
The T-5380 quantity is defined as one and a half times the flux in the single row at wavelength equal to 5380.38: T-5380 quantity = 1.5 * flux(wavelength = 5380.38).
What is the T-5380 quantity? 11.9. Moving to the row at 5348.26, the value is 12.6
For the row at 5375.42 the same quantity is 13.6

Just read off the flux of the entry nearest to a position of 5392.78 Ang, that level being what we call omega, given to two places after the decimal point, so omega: 8.38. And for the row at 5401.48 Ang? 7.54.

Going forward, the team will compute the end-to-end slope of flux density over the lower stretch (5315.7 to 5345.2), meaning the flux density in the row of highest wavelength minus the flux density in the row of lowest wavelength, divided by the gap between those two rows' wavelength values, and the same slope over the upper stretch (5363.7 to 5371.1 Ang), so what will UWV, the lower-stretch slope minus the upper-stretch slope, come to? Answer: 0.07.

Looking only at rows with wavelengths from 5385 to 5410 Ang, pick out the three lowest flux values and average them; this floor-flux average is 7.52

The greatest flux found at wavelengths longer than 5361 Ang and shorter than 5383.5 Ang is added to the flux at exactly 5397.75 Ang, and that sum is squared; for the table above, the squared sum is 310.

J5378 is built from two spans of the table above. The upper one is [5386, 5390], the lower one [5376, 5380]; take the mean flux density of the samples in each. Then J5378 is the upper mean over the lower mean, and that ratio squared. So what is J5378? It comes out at 1.00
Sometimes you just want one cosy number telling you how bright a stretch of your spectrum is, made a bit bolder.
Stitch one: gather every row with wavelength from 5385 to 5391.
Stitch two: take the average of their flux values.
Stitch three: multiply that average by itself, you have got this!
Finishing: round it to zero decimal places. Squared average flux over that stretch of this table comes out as 68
